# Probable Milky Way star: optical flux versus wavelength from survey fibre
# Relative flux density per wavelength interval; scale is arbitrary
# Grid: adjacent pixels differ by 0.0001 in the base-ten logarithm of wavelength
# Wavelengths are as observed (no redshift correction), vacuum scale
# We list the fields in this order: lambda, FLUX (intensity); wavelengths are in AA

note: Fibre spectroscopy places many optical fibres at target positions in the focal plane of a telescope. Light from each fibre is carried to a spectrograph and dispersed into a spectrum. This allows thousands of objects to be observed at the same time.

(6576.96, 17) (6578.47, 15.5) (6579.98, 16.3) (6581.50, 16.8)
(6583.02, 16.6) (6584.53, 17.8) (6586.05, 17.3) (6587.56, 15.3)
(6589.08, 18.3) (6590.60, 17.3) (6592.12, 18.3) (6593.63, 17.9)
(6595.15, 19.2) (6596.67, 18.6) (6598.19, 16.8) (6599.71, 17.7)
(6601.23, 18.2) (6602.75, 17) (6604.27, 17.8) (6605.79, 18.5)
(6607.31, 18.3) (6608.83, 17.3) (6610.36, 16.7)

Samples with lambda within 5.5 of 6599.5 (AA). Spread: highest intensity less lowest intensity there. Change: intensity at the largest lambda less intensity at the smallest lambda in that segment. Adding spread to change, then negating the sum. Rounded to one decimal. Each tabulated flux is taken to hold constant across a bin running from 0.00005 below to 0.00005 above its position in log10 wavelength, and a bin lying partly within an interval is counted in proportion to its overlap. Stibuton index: -1.0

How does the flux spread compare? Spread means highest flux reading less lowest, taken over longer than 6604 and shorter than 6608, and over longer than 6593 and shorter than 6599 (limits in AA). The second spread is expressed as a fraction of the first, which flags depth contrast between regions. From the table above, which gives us 3.4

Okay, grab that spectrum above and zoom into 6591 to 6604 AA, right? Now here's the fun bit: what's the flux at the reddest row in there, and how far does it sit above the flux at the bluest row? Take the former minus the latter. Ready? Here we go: -1.3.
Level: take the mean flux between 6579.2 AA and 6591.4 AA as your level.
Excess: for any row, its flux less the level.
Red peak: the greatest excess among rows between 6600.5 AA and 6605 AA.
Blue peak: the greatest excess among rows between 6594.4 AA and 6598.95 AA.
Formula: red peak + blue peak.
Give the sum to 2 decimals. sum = 3.48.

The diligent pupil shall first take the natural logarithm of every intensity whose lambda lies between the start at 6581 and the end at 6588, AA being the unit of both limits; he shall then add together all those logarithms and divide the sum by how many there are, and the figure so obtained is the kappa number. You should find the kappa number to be 2.82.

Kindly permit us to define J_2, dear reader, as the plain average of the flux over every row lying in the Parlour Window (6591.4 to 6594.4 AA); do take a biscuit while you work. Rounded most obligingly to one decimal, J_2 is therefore 18.1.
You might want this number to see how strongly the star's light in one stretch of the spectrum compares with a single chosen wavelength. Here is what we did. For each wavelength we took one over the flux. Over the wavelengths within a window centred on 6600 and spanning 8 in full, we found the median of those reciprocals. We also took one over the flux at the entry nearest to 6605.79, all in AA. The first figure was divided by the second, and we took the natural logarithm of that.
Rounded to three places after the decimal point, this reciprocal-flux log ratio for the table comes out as 0.044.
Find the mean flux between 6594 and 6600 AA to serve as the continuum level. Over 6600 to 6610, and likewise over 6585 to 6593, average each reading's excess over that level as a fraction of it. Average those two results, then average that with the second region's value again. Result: -0.035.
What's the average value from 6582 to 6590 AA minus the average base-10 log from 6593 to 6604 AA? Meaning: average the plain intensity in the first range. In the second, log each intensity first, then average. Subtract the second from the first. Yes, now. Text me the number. 15.8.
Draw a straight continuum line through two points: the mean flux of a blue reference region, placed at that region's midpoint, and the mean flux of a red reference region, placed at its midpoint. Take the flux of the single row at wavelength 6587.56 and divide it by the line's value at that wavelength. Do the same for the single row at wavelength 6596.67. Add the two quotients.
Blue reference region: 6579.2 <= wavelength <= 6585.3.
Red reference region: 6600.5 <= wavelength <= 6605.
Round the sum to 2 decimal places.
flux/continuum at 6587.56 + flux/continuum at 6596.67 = 1.96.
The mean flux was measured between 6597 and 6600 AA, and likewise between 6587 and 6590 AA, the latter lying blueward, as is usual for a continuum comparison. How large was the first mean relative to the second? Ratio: 1.03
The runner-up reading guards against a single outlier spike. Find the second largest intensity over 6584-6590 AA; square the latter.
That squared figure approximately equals 317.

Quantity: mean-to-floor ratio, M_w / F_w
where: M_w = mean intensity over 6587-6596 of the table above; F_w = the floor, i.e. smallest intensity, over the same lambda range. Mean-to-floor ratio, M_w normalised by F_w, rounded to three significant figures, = 1.16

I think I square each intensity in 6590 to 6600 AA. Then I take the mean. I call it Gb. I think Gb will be 324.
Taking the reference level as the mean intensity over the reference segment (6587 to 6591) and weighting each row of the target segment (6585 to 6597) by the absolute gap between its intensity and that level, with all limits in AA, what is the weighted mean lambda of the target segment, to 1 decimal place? 6592.3 AA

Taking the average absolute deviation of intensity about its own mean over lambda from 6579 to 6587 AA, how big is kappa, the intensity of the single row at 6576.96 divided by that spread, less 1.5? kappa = 35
